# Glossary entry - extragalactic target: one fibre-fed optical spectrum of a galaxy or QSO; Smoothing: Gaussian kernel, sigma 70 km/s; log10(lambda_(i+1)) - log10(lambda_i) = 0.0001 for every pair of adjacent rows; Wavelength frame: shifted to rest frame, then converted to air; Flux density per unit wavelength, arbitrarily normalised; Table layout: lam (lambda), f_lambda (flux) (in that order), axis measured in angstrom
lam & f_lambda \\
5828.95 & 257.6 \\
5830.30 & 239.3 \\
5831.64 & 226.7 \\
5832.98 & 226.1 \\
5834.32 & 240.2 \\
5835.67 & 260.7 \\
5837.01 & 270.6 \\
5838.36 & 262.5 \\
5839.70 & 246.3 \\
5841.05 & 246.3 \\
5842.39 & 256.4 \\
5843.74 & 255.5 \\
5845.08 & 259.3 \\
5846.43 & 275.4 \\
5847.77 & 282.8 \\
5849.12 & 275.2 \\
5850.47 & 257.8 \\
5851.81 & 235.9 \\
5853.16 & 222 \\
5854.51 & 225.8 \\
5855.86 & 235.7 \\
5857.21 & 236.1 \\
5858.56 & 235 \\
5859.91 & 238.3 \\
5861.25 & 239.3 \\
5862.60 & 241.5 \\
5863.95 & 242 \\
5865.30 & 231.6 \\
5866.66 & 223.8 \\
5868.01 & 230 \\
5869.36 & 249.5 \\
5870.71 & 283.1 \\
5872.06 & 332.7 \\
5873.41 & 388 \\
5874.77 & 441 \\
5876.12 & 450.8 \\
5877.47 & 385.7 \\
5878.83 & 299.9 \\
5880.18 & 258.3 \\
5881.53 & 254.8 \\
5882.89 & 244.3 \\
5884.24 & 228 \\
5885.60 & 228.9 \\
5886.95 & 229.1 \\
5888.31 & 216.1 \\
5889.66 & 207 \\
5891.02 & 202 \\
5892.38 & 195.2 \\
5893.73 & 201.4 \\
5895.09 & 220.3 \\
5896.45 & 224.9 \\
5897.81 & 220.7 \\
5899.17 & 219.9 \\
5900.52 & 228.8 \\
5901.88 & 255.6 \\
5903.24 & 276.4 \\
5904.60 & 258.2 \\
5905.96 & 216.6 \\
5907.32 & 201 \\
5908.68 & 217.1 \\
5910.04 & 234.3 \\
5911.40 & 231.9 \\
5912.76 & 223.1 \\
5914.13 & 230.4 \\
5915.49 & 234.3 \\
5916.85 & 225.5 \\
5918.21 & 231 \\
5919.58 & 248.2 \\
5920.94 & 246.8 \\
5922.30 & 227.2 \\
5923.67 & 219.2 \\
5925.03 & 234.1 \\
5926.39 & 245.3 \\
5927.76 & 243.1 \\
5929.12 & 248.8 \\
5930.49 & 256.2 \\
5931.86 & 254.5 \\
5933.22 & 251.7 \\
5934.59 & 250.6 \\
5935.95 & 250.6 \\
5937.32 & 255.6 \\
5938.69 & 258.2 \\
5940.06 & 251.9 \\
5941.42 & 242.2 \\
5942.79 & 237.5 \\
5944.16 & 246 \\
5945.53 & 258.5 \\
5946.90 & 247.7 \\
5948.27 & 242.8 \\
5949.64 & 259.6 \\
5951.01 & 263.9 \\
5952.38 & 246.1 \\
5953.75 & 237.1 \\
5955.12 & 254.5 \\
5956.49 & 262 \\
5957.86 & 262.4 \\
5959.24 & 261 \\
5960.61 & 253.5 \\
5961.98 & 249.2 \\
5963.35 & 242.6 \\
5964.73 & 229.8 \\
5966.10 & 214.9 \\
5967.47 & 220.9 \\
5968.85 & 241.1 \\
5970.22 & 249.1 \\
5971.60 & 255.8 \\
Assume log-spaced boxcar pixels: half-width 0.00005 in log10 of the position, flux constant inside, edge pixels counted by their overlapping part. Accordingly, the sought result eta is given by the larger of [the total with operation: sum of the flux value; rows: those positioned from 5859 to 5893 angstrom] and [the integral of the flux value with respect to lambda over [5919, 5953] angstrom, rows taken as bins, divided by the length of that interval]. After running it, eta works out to 6741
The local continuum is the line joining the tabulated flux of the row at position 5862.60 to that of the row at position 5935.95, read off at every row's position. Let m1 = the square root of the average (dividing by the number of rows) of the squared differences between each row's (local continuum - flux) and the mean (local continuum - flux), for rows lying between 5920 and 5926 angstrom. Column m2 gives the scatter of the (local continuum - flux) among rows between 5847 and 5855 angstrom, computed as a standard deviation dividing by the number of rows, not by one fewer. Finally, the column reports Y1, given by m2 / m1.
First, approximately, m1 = 10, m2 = 24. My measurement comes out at 2.3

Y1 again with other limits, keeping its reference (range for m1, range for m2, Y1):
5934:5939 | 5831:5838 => 5.7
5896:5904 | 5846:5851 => 0.4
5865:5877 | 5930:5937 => 0.0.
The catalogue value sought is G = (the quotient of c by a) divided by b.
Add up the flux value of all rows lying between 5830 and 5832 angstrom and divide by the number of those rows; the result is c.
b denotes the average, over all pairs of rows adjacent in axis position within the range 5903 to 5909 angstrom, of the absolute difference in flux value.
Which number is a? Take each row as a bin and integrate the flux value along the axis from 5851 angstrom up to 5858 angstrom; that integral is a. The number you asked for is 0.006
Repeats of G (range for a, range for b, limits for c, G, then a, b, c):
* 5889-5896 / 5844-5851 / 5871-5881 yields 0.021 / 1440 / 12.1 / 365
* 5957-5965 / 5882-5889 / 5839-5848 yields 0.017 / 2007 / 7.6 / 260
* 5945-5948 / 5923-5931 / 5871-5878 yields 0.064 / 754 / 8.3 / 400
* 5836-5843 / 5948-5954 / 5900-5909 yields 0.011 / 1797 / 12.0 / 236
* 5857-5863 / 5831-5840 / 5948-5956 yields 0.015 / 1430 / 11.6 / 251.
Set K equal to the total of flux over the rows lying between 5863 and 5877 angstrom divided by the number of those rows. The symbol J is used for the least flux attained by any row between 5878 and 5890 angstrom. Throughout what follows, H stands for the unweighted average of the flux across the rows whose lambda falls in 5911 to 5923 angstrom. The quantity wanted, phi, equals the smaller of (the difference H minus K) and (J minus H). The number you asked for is -74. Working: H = 233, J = 207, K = 307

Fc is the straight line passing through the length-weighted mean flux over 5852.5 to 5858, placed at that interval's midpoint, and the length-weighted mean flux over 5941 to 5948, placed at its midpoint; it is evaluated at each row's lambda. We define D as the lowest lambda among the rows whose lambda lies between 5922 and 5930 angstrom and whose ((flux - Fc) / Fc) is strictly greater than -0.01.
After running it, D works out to 5926.39 angstrom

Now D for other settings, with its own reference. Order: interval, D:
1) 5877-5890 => 5877.47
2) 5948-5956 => 5949.64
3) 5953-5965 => 5955.12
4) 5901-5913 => 5901.88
